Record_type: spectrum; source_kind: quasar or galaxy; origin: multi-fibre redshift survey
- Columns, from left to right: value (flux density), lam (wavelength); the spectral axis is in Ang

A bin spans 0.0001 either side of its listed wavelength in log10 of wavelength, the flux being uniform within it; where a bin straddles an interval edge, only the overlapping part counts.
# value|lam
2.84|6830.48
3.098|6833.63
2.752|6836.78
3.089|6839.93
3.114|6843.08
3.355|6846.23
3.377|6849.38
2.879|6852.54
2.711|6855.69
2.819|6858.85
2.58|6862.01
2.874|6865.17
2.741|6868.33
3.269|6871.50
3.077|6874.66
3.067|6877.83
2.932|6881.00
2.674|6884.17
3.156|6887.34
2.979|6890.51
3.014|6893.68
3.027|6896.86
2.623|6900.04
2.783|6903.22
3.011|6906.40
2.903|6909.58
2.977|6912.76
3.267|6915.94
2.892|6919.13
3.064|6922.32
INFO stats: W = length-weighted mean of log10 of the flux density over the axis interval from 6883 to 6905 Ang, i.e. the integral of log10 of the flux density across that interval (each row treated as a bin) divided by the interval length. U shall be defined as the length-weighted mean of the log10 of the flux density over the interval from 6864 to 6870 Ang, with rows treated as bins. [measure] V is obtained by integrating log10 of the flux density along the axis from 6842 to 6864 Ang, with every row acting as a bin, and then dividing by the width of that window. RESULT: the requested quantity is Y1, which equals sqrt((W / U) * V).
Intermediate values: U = 0.45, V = 0.471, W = 0.461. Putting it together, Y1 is 0.70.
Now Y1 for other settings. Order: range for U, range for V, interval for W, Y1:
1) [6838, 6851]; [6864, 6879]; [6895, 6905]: 0.65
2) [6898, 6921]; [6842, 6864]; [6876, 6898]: 0.69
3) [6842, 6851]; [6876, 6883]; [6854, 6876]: 0.65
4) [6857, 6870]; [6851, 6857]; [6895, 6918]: 0.69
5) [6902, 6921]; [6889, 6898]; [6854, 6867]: 0.67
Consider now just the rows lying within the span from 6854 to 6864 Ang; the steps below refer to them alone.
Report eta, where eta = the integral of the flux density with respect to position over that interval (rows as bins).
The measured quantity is 27.1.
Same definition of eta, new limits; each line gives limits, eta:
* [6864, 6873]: 26.7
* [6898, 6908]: 28.1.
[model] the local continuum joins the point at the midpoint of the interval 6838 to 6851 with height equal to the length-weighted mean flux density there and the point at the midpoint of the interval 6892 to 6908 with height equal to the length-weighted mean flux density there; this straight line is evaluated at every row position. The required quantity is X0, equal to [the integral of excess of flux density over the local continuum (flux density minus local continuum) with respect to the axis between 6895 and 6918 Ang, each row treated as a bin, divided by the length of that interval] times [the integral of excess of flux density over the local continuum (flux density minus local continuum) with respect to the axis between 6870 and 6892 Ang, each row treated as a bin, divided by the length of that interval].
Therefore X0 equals 0.002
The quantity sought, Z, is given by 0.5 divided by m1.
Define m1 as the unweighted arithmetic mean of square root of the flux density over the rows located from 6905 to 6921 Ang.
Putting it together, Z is 0.288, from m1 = 1.73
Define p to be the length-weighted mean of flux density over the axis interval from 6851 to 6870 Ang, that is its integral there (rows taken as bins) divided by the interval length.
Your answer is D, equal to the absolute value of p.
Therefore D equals 2.77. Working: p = 2.77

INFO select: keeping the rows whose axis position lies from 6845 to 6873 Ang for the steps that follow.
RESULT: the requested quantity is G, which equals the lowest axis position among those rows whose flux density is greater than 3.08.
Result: 6846.23 Ang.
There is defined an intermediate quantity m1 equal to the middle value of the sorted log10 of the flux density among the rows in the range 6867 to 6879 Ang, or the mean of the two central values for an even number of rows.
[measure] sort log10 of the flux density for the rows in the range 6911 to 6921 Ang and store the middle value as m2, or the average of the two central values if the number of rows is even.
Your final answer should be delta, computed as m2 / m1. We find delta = 0.97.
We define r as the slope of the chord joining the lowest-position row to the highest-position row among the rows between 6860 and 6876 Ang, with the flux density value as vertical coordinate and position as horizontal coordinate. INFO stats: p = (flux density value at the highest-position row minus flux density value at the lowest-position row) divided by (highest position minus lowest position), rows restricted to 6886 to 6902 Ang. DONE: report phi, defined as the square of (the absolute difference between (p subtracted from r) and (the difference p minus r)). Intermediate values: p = -0.04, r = 0.039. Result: 0.0264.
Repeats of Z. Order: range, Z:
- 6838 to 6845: 0.284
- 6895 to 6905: 0.298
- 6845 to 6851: 0.273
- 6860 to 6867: 0.303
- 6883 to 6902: 0.293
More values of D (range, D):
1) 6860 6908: 2.92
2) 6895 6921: 2.94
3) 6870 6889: 3.03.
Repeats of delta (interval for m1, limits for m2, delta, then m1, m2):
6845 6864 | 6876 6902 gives 1.05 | 0.455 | 0.477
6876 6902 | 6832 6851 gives 1.03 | 0.477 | 0.492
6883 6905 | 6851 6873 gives 0.95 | 0.474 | 0.450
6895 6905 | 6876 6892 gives 1.07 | 0.445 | 0.474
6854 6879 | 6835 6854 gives 1.08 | 0.454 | 0.492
